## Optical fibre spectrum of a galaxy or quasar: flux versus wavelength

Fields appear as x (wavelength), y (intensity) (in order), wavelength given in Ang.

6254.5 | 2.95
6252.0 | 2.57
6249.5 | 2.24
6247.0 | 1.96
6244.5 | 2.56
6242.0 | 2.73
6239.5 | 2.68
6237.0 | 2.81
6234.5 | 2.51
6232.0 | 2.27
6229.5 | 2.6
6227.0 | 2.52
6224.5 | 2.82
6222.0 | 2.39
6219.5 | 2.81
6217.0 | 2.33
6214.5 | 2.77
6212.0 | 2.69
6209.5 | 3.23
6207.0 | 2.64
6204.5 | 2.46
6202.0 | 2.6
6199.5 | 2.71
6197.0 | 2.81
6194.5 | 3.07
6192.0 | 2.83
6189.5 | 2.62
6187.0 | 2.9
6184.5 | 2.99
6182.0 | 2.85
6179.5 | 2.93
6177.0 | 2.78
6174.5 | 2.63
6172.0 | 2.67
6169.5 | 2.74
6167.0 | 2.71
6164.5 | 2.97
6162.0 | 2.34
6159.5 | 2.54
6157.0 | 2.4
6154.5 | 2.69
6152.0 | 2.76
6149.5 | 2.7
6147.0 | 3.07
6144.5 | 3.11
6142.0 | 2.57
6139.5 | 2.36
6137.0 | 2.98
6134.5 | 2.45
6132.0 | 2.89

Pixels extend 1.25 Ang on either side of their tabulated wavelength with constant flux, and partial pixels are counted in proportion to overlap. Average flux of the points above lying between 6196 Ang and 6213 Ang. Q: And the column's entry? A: 2.734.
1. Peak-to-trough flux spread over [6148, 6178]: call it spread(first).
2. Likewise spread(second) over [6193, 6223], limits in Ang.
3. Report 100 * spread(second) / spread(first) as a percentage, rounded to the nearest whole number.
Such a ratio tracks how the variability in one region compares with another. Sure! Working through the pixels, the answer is 143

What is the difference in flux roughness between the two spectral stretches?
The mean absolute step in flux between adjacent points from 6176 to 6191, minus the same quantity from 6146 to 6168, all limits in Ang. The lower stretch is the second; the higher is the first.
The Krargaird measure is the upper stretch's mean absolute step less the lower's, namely -0.10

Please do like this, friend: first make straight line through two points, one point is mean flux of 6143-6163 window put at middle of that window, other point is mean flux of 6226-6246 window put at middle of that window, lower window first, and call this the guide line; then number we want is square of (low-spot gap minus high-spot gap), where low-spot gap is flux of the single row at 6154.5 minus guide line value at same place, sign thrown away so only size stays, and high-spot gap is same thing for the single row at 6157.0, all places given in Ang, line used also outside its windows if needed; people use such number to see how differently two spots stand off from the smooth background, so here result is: 0.082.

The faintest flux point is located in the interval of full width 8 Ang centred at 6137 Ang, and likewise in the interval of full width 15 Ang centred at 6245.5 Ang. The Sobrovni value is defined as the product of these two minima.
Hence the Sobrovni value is 4.6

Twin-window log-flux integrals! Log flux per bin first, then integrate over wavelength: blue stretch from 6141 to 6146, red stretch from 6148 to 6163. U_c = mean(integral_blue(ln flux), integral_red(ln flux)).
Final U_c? 9.7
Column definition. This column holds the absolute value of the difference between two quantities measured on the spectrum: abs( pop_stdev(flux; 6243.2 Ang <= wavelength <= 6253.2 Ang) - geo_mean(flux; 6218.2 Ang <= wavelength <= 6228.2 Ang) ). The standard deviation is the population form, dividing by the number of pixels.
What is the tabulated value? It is 2.38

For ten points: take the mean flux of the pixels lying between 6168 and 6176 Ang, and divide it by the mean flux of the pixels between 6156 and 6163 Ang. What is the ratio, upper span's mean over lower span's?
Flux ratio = 1.10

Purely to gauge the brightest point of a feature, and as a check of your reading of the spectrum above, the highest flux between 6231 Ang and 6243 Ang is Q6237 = 2.81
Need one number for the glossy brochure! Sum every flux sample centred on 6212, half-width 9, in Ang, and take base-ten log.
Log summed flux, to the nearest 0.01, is 1.28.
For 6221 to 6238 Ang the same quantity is 1.25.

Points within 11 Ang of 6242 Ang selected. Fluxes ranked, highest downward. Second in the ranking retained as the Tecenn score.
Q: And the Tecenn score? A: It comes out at 2.73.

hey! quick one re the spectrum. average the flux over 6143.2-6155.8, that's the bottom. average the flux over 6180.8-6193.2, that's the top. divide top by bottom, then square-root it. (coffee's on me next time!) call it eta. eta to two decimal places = 1.00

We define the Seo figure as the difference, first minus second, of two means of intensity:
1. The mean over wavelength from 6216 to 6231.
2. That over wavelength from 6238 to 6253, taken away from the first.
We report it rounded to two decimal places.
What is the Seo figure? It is 0.12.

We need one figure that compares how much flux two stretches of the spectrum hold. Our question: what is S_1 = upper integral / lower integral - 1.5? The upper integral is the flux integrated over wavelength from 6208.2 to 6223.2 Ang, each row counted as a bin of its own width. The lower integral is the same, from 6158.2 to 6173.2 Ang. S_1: -0.484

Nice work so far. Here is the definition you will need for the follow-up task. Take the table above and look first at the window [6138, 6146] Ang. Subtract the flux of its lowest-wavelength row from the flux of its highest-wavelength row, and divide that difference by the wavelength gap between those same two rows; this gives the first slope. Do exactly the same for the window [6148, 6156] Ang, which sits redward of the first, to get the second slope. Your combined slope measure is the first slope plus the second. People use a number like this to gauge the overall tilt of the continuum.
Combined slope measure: 0.148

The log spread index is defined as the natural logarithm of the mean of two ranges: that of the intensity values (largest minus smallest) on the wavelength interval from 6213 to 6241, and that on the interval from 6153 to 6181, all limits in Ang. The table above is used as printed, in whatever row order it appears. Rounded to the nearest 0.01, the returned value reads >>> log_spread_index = -0.53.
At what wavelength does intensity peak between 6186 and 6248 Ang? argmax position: 6209.5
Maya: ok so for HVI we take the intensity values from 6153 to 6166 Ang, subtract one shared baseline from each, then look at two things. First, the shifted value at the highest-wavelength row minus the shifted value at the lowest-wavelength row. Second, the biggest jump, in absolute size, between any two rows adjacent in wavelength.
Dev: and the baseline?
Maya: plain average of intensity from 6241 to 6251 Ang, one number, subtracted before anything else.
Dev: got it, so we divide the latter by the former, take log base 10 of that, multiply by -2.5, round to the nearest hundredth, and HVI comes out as -0.88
